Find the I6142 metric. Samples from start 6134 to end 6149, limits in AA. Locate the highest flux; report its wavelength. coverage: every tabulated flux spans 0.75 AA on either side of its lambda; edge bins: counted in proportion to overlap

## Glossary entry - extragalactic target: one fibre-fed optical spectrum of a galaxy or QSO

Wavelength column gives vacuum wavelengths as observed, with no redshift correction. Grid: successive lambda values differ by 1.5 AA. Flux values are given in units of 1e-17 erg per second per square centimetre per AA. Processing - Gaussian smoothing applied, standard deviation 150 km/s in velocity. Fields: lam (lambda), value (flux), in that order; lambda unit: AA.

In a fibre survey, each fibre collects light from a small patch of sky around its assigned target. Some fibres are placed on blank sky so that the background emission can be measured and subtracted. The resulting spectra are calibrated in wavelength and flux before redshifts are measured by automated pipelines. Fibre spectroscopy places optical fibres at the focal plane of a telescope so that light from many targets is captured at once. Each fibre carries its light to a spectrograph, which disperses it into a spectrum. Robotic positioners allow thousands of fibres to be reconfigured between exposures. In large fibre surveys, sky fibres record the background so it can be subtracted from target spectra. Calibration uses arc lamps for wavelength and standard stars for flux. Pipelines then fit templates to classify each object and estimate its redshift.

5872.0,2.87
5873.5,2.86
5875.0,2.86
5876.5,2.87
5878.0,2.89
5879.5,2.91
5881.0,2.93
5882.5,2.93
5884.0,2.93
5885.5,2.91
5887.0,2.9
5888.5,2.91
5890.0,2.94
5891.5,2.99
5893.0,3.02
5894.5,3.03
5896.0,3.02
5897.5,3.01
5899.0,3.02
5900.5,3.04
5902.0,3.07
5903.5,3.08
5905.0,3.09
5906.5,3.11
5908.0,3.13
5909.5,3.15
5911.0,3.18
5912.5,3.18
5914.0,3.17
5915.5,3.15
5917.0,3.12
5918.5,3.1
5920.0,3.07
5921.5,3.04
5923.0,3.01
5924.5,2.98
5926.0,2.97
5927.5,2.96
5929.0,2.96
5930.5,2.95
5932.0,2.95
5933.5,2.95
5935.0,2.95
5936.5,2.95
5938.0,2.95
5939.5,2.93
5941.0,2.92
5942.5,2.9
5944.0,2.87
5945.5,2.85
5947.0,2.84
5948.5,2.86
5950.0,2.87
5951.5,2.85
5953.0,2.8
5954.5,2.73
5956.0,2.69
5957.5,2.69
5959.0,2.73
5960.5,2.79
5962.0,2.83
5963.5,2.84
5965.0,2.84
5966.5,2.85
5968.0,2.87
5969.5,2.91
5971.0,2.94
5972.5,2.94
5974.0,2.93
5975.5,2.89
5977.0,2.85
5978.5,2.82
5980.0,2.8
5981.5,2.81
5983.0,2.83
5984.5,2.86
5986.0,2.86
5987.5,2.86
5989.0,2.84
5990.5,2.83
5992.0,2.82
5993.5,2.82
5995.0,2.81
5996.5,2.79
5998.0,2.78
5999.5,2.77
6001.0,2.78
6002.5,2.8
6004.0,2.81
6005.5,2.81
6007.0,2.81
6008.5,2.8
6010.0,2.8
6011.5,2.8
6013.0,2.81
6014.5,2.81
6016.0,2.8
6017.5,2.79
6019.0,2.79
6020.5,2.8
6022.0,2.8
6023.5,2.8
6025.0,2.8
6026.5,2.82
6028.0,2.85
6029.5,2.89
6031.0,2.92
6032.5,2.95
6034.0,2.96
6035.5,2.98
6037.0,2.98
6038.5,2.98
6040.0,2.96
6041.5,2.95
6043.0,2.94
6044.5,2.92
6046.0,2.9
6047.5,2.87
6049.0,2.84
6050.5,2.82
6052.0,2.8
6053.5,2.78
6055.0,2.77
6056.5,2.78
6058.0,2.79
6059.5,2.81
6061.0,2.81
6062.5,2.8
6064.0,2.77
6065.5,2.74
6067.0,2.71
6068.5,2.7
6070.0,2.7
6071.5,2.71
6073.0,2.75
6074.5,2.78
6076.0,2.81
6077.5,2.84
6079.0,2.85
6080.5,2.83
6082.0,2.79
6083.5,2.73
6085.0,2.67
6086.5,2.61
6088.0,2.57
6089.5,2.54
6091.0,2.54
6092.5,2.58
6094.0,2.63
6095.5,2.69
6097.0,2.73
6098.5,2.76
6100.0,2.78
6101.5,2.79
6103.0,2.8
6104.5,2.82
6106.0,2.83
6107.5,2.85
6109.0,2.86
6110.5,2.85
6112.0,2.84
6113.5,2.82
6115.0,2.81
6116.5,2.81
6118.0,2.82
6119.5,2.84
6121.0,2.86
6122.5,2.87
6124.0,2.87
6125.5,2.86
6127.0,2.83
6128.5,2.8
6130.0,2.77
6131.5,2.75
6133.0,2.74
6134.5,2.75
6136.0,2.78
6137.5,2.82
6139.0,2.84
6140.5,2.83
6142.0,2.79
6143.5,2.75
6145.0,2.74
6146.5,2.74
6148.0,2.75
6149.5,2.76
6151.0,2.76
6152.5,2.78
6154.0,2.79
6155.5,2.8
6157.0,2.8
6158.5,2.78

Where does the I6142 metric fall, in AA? 6139.0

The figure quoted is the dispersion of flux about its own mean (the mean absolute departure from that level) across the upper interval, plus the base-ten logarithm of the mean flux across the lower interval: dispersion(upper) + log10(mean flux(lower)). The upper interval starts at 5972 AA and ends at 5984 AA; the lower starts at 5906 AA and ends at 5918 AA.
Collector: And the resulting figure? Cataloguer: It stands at 0.544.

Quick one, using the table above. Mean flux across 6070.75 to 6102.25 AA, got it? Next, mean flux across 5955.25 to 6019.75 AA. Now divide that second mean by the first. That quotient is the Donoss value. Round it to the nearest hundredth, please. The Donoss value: 1.04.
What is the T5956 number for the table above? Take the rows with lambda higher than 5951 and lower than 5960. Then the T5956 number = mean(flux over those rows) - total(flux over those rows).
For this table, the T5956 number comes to -13.7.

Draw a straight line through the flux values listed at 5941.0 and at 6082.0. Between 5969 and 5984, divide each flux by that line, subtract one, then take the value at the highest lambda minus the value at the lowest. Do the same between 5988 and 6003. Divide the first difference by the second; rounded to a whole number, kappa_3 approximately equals 2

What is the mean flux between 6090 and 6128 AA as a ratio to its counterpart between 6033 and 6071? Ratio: 0.98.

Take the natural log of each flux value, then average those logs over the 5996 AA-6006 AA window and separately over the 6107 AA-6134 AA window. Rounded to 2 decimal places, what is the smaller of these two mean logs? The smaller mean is 1.03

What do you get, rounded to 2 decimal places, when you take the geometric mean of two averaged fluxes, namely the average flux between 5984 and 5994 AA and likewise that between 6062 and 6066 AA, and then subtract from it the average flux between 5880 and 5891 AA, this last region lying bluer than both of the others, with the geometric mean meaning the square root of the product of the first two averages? -0.12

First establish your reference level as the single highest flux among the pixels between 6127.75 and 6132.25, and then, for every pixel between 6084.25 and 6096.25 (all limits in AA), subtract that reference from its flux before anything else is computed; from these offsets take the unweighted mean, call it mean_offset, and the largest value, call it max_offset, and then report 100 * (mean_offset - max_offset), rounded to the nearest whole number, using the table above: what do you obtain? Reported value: -9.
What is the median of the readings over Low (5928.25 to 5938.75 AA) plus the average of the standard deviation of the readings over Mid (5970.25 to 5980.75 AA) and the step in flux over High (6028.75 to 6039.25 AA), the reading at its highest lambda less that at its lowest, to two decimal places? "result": 3.02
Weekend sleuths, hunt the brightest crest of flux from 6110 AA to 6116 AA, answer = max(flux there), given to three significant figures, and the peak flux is 2.85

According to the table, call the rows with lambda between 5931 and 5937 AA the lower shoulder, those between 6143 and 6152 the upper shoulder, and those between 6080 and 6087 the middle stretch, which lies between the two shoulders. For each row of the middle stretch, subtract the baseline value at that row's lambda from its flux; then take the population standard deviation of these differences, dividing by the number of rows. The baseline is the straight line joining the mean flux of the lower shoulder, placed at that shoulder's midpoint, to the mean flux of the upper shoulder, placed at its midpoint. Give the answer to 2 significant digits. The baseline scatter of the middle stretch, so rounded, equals 0.077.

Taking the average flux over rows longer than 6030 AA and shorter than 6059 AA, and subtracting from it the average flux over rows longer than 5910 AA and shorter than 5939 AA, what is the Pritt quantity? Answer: -0.14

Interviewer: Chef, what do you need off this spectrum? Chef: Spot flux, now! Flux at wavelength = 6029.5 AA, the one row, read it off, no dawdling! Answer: 2.89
